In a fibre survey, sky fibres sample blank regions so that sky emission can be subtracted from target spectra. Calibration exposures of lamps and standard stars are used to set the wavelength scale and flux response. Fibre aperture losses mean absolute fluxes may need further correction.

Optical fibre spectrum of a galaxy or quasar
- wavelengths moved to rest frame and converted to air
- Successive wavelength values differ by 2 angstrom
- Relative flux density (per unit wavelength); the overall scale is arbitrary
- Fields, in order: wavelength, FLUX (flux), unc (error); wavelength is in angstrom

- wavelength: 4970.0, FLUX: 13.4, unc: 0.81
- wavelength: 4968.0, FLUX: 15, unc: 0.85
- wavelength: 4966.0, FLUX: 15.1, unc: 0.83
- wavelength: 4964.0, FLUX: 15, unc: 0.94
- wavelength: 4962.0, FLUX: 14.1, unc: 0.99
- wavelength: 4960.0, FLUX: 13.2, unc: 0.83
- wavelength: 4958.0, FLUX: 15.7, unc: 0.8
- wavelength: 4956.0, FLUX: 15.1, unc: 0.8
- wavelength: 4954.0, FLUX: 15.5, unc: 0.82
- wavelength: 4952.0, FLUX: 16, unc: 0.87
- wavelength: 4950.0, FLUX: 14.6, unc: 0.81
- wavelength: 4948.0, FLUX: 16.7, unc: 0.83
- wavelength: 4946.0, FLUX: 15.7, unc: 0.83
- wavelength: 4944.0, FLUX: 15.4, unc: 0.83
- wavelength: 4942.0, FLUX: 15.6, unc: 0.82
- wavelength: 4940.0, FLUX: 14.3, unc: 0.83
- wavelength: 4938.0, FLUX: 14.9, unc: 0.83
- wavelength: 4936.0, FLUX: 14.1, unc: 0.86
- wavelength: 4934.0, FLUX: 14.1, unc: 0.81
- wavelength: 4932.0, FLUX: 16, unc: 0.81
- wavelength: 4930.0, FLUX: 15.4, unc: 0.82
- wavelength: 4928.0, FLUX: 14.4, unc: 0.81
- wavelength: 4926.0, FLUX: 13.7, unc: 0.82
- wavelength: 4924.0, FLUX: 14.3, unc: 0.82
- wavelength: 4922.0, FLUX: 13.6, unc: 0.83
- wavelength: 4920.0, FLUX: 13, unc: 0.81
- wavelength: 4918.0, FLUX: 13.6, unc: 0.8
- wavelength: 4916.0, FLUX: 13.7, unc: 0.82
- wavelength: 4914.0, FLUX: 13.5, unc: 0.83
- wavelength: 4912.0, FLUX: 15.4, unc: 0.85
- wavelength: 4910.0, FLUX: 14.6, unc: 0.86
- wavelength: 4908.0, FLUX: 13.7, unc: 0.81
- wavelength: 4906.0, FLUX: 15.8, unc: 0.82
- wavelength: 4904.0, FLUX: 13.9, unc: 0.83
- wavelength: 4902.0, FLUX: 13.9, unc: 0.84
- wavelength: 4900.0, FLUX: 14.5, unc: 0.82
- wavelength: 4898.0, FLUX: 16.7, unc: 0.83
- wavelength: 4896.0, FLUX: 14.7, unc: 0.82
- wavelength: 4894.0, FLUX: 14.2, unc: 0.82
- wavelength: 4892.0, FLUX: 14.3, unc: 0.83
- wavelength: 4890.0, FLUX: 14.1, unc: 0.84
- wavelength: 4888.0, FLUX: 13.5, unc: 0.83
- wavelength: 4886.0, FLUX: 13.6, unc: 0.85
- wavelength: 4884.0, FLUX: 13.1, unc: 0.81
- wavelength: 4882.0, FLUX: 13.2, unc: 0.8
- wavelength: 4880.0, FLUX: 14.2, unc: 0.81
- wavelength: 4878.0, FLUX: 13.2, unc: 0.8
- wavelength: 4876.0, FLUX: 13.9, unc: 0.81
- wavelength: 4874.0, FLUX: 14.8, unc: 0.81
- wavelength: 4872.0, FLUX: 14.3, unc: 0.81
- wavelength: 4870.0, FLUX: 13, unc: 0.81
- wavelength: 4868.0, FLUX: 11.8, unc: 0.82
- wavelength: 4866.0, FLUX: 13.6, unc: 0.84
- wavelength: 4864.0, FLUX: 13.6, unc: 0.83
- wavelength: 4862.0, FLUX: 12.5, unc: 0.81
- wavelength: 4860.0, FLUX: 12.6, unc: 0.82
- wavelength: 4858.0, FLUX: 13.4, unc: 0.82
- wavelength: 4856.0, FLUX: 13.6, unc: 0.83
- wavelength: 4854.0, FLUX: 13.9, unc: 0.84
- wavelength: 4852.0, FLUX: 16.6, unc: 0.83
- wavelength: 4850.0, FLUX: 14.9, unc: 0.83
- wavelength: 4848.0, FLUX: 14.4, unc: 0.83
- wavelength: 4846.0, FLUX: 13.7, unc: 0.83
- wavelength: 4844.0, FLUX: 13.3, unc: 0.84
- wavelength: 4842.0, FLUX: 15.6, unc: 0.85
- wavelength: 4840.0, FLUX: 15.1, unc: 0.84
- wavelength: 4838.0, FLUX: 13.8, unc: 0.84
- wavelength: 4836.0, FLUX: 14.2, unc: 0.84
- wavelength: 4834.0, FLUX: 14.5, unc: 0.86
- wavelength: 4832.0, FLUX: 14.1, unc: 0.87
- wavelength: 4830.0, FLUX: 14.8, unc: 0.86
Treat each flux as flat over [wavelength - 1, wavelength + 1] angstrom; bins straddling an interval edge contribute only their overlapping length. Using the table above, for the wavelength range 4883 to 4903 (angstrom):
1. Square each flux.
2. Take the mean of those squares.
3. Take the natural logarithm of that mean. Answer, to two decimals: 5.32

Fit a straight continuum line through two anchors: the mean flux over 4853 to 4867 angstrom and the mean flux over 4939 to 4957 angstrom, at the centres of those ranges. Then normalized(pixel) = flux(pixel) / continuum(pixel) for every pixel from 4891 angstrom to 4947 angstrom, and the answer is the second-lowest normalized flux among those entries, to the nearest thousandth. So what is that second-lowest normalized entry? 0.918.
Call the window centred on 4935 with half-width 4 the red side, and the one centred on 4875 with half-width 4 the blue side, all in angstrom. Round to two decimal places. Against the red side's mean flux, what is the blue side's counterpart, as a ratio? 0.95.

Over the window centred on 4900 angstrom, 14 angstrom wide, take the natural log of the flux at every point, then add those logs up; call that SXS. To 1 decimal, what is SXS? 18.9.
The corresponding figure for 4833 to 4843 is 13.4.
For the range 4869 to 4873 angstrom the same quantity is 5.2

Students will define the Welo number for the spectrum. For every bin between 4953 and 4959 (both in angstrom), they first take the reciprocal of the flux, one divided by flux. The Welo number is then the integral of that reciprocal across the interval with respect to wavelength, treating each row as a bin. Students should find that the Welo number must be 0.389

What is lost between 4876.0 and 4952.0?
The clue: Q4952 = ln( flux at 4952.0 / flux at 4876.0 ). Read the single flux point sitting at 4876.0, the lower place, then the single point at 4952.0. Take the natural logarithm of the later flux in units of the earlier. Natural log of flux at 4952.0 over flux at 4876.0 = 0.14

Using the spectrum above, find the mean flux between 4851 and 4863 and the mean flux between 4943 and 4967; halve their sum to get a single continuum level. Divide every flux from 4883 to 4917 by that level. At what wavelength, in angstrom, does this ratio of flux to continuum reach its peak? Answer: 4898.0 angstrom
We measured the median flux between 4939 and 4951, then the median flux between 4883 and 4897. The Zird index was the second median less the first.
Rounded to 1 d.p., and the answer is -1.4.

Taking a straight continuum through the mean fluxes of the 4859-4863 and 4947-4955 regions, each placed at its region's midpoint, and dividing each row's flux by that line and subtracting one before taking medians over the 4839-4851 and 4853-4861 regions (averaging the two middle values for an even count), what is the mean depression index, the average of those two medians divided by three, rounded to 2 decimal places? 0.05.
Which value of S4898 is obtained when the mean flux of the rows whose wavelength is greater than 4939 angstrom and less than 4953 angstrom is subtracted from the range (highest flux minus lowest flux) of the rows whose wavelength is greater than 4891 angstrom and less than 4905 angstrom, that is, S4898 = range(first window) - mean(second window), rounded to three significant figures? -12.7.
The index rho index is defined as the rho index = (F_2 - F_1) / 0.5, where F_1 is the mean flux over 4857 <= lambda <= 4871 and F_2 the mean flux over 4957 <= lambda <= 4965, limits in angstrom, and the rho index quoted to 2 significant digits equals 3.1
